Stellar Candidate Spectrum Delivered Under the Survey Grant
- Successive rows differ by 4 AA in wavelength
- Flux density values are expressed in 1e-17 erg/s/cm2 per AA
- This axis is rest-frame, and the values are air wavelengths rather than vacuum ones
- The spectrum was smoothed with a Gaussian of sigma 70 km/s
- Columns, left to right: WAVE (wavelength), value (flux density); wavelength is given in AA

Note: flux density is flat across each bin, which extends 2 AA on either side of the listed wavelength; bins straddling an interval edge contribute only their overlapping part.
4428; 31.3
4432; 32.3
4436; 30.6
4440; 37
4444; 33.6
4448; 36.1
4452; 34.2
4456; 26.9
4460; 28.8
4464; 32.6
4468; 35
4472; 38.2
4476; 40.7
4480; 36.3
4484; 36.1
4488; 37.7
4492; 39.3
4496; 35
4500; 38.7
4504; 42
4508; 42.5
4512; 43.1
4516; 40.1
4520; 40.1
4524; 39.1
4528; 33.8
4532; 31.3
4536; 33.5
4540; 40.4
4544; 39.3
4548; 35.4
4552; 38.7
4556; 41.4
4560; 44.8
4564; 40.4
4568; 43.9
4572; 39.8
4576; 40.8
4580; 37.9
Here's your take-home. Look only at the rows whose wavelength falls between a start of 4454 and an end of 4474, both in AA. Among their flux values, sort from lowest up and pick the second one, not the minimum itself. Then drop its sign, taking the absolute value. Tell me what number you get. 28.8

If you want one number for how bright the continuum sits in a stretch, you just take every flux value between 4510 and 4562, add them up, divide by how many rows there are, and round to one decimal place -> 38.5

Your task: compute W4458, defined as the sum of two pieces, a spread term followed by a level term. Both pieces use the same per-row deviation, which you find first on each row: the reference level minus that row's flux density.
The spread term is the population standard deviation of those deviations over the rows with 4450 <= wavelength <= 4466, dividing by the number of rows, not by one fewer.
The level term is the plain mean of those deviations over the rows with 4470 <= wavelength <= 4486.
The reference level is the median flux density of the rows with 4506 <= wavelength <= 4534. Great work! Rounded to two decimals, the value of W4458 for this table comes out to 5.19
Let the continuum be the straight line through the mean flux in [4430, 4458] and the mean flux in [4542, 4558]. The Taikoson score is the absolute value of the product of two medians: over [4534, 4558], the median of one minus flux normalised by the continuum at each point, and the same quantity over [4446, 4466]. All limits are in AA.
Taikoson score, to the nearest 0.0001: 0.0005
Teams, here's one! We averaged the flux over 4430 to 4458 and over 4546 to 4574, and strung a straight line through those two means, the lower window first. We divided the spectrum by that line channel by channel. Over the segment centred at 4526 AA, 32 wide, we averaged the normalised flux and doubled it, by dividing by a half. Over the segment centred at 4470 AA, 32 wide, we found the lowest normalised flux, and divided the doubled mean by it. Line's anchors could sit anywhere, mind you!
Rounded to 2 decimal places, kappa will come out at 2.47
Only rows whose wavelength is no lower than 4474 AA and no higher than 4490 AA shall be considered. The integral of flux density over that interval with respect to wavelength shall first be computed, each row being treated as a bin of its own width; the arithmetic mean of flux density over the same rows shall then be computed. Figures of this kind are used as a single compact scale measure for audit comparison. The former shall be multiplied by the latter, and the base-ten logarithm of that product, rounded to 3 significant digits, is 4.36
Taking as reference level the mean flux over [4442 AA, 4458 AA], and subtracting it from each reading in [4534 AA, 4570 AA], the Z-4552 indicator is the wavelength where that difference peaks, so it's 4560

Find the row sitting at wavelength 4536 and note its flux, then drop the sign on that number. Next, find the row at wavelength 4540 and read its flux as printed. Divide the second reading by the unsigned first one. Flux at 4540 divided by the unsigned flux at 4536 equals 1.21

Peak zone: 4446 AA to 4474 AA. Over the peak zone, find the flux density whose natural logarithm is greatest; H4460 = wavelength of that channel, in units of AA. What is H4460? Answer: 4472 AA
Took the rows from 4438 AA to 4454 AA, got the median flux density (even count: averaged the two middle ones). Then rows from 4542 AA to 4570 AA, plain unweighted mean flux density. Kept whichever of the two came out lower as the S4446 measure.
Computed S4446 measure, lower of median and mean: 35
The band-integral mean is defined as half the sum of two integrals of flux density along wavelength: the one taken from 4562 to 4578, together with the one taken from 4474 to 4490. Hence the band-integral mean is 631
